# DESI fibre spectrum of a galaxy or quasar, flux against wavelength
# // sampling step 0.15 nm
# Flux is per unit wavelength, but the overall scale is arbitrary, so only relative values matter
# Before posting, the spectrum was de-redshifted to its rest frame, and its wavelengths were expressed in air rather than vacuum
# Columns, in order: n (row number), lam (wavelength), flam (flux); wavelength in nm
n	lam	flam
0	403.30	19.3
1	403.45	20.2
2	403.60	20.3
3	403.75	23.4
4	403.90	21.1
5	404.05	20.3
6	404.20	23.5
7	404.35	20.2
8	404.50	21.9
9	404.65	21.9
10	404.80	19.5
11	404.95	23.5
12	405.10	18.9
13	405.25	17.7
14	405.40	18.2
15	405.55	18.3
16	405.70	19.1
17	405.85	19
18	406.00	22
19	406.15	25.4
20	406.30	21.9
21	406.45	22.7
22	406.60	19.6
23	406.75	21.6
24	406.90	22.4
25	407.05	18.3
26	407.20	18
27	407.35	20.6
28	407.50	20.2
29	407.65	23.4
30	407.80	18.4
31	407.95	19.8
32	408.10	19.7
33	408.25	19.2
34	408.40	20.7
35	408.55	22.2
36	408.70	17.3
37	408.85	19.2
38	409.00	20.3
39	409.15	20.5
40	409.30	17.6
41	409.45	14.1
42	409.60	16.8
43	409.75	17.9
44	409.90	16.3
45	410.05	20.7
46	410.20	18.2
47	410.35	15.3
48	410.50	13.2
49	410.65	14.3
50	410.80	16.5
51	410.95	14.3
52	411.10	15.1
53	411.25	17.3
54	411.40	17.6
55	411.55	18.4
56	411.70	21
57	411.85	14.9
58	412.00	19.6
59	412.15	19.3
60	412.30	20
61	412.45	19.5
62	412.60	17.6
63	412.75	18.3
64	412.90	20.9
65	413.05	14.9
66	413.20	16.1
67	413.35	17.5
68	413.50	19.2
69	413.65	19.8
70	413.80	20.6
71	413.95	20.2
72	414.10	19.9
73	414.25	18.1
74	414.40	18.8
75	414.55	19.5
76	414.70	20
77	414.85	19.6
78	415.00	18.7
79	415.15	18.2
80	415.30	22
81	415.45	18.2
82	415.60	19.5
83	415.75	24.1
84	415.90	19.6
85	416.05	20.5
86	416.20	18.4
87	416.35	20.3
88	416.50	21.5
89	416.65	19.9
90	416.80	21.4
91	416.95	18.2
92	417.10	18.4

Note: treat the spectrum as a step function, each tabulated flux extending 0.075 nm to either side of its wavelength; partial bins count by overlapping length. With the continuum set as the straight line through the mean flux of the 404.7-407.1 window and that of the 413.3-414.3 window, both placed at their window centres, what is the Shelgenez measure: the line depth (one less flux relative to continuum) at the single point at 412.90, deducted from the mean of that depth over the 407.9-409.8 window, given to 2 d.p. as 0.13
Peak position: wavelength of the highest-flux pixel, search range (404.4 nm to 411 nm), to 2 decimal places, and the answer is 406.15 nm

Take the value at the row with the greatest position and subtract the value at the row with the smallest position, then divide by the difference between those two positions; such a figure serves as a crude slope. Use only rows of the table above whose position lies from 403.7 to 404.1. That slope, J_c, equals -10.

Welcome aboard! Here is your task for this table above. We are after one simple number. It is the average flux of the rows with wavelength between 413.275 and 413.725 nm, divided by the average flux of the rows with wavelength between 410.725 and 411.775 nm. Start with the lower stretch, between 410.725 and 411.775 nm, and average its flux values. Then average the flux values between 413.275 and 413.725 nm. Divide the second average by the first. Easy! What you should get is 1.1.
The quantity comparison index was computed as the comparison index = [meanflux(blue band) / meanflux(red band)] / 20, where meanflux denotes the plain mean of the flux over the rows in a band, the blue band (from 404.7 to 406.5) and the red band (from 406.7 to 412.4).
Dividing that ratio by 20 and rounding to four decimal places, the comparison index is 0.0557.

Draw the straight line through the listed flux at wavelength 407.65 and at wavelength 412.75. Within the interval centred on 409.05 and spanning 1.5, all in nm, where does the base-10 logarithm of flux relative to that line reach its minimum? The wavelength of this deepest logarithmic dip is 409.45 nm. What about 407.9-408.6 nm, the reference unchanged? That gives 408.25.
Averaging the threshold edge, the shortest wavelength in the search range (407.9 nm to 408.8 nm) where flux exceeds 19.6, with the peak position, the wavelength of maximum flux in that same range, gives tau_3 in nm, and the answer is 408.25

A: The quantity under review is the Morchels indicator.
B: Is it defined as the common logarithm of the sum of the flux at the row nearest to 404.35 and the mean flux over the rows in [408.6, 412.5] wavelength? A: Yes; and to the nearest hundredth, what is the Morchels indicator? 1.58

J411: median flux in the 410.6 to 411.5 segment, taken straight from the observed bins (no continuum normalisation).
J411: 15.8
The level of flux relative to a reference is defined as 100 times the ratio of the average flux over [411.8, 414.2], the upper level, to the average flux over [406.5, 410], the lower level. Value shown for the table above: 96.6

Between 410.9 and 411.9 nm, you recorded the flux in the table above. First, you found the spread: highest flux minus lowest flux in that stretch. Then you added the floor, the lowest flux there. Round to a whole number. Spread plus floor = 21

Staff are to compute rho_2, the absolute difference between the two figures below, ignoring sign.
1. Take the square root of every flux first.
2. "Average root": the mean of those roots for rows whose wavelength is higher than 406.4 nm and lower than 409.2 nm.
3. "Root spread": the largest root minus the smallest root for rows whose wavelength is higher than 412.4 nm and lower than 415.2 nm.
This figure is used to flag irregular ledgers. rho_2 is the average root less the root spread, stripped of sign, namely 3.78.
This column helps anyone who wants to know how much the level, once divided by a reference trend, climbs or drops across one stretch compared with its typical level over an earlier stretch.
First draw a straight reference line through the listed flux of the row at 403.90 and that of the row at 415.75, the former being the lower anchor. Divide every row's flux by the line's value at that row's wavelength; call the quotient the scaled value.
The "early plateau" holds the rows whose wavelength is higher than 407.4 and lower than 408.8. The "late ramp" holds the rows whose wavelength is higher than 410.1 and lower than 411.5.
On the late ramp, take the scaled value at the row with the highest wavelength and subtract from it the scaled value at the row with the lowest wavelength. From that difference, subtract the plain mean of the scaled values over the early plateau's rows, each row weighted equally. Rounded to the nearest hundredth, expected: -0.94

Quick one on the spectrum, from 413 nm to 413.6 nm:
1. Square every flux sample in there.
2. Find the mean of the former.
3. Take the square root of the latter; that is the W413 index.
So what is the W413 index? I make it 17.0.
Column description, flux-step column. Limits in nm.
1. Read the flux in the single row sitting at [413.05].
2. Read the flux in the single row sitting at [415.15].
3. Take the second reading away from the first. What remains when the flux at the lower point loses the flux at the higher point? -3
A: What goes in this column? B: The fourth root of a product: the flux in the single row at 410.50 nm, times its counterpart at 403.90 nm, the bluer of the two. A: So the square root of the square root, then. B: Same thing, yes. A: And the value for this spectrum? 4.09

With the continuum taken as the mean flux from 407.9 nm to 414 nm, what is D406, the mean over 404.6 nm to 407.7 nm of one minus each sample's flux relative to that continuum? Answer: -0.14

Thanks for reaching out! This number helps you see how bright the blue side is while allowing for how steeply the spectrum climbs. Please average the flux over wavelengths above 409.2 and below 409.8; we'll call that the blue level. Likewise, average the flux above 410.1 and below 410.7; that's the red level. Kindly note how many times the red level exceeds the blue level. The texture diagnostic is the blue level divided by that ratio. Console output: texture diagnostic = 18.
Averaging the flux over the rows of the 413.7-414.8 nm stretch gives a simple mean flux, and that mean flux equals 19.6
